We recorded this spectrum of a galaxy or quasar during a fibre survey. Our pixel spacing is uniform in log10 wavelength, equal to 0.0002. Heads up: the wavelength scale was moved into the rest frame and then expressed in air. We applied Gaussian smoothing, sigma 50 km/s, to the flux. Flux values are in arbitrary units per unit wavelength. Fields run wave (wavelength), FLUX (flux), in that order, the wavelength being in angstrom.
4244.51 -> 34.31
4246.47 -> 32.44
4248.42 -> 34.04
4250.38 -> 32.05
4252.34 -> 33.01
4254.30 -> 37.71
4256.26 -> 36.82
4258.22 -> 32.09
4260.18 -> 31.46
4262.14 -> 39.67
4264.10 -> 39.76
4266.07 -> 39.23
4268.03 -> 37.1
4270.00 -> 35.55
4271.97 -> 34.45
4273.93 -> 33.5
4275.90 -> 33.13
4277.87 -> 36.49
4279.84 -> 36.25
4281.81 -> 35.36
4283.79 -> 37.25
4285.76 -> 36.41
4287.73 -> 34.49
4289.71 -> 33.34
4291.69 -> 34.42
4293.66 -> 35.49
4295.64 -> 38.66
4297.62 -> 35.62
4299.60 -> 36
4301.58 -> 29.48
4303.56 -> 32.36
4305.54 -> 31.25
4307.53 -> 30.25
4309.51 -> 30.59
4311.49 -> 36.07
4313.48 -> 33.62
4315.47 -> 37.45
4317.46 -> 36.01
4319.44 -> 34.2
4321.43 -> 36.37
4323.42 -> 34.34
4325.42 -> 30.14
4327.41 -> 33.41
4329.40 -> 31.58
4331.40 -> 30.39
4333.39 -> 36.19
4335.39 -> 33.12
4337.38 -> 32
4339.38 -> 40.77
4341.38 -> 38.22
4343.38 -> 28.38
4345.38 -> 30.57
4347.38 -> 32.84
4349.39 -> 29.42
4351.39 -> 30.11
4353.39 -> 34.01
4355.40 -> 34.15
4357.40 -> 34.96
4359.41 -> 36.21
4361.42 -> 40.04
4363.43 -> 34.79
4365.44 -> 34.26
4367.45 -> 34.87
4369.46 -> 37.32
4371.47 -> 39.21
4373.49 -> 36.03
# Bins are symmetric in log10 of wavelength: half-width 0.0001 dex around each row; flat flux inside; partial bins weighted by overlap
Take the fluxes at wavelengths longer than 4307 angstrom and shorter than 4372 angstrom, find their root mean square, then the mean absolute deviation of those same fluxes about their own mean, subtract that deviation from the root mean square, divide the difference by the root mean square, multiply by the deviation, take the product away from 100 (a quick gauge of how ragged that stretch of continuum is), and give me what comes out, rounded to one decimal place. 97.7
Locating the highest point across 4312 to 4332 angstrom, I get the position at 4315.47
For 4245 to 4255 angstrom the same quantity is 4254.30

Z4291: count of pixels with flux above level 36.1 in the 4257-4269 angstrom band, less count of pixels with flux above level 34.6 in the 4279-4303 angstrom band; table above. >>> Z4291 -4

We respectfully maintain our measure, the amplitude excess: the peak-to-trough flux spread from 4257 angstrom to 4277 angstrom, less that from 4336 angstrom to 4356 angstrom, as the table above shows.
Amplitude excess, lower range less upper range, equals -4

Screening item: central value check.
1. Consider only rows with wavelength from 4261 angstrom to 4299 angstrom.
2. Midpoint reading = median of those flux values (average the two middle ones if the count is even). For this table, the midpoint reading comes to 35.6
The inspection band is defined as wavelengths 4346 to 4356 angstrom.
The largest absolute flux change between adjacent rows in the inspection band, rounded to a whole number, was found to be 4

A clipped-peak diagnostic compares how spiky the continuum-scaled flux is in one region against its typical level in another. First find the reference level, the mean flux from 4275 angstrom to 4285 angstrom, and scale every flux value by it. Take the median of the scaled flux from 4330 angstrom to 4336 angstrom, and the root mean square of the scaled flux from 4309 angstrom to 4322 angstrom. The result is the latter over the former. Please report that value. 1.06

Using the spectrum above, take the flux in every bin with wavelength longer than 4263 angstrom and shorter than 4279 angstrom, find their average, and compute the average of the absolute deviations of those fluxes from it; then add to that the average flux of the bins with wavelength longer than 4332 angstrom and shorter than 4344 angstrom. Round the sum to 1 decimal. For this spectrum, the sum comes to 36.8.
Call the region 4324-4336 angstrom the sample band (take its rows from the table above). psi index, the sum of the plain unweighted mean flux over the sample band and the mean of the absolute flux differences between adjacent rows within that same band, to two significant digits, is 36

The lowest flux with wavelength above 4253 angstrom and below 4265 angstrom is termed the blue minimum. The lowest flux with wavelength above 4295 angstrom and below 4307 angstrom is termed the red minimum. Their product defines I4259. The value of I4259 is 927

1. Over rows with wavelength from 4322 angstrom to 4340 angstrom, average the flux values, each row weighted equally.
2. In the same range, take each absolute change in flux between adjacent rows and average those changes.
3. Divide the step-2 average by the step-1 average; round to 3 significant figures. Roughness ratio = 0.109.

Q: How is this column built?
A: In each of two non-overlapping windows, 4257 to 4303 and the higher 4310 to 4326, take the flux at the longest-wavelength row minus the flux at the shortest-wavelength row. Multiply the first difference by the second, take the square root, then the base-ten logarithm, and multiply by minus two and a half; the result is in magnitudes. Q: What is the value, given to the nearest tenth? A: -1.5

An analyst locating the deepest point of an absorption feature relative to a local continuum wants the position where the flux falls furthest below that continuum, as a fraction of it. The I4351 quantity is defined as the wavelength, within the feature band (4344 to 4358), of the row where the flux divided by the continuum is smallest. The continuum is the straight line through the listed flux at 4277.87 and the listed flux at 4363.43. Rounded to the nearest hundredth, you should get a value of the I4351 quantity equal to 4349.39 angstrom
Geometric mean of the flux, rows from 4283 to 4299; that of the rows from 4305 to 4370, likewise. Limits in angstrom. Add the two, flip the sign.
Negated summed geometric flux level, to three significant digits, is -69.4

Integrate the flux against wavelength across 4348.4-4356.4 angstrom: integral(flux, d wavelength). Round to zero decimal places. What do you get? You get 256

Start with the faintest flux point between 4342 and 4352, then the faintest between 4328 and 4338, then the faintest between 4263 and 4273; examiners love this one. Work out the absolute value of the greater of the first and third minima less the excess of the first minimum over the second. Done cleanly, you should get 36.5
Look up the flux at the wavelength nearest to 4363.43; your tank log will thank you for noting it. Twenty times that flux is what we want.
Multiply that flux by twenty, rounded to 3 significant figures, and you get 696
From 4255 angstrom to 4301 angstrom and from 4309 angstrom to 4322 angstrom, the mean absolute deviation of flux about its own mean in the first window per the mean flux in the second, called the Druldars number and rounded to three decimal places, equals 0.050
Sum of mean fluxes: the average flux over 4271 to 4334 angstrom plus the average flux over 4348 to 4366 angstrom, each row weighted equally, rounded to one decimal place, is 68.4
